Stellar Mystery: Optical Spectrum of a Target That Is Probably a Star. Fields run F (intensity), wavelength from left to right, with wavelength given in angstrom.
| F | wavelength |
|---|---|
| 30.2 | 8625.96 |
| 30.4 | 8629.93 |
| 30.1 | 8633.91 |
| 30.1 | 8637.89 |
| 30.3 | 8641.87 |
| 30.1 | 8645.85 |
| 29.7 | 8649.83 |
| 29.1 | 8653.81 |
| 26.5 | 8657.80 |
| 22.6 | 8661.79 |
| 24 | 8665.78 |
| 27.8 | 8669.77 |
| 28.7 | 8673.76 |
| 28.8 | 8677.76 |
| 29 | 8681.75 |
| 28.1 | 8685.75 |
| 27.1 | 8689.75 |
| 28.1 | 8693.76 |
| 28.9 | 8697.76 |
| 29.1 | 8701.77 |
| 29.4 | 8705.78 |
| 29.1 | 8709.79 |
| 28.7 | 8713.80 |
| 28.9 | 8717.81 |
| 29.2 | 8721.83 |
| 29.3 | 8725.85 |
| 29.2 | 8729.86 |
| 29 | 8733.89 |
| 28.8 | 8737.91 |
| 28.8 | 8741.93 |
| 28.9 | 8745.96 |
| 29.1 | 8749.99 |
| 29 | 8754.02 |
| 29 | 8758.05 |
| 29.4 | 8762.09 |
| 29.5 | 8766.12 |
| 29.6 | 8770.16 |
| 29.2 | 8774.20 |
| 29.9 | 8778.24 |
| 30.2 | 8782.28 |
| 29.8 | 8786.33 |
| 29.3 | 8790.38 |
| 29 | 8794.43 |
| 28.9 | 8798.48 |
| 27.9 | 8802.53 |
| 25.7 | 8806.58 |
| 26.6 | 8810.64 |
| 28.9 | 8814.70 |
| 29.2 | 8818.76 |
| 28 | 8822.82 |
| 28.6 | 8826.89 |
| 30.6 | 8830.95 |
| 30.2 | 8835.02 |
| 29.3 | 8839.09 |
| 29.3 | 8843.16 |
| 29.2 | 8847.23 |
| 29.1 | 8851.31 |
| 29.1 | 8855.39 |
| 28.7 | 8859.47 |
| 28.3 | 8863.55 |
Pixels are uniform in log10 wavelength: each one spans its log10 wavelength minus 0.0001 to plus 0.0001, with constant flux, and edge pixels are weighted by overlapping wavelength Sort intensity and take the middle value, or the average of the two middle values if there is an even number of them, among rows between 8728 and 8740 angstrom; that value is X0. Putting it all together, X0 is 29.0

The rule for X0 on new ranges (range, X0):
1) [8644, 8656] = 29.7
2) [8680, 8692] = 28.1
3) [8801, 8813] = 26.6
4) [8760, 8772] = 29.5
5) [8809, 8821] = 28.9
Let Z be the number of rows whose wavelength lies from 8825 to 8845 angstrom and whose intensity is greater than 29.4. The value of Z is 2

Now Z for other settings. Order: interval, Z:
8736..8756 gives 0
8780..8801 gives 2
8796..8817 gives 0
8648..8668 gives 1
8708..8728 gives 0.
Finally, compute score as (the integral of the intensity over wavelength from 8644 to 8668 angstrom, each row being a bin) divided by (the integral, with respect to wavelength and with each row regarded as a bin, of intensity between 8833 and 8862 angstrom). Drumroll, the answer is 0.8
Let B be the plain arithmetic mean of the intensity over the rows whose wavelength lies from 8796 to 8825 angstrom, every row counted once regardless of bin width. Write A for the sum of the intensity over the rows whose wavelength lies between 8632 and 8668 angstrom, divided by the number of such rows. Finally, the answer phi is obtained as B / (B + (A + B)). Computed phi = 0.333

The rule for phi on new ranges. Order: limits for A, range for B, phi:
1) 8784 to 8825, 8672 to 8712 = 0.335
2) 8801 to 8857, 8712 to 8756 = 0.334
